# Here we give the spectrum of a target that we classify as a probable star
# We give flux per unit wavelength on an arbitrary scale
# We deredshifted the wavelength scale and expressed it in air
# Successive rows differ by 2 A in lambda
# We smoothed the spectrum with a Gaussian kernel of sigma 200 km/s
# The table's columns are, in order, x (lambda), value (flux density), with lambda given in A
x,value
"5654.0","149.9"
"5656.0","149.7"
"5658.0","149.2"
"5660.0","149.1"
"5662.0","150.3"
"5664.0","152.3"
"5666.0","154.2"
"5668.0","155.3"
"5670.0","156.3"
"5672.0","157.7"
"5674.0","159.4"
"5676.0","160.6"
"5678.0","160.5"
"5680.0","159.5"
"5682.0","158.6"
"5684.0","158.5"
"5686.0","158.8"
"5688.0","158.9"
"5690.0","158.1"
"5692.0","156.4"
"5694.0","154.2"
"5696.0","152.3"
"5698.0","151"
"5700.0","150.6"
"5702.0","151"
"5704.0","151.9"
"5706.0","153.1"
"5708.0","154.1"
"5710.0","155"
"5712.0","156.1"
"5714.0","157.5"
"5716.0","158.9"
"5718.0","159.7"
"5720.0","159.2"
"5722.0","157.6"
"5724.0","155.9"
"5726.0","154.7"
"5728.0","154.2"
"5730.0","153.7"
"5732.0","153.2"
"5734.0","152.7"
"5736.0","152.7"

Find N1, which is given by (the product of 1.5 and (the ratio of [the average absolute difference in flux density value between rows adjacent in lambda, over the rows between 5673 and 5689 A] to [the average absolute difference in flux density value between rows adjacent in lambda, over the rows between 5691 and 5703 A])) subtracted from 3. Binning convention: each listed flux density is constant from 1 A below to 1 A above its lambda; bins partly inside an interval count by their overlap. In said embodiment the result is 2.4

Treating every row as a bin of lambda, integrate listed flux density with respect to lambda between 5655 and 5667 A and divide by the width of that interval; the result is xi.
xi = 151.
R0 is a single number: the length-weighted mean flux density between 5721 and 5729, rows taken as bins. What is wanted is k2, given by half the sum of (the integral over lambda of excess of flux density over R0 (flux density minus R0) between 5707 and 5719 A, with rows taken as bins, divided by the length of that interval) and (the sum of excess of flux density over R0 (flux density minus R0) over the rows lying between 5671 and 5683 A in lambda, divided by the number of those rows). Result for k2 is 2.5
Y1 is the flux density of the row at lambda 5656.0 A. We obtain 149.7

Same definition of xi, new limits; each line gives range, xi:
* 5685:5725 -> 156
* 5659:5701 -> 156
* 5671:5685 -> 159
